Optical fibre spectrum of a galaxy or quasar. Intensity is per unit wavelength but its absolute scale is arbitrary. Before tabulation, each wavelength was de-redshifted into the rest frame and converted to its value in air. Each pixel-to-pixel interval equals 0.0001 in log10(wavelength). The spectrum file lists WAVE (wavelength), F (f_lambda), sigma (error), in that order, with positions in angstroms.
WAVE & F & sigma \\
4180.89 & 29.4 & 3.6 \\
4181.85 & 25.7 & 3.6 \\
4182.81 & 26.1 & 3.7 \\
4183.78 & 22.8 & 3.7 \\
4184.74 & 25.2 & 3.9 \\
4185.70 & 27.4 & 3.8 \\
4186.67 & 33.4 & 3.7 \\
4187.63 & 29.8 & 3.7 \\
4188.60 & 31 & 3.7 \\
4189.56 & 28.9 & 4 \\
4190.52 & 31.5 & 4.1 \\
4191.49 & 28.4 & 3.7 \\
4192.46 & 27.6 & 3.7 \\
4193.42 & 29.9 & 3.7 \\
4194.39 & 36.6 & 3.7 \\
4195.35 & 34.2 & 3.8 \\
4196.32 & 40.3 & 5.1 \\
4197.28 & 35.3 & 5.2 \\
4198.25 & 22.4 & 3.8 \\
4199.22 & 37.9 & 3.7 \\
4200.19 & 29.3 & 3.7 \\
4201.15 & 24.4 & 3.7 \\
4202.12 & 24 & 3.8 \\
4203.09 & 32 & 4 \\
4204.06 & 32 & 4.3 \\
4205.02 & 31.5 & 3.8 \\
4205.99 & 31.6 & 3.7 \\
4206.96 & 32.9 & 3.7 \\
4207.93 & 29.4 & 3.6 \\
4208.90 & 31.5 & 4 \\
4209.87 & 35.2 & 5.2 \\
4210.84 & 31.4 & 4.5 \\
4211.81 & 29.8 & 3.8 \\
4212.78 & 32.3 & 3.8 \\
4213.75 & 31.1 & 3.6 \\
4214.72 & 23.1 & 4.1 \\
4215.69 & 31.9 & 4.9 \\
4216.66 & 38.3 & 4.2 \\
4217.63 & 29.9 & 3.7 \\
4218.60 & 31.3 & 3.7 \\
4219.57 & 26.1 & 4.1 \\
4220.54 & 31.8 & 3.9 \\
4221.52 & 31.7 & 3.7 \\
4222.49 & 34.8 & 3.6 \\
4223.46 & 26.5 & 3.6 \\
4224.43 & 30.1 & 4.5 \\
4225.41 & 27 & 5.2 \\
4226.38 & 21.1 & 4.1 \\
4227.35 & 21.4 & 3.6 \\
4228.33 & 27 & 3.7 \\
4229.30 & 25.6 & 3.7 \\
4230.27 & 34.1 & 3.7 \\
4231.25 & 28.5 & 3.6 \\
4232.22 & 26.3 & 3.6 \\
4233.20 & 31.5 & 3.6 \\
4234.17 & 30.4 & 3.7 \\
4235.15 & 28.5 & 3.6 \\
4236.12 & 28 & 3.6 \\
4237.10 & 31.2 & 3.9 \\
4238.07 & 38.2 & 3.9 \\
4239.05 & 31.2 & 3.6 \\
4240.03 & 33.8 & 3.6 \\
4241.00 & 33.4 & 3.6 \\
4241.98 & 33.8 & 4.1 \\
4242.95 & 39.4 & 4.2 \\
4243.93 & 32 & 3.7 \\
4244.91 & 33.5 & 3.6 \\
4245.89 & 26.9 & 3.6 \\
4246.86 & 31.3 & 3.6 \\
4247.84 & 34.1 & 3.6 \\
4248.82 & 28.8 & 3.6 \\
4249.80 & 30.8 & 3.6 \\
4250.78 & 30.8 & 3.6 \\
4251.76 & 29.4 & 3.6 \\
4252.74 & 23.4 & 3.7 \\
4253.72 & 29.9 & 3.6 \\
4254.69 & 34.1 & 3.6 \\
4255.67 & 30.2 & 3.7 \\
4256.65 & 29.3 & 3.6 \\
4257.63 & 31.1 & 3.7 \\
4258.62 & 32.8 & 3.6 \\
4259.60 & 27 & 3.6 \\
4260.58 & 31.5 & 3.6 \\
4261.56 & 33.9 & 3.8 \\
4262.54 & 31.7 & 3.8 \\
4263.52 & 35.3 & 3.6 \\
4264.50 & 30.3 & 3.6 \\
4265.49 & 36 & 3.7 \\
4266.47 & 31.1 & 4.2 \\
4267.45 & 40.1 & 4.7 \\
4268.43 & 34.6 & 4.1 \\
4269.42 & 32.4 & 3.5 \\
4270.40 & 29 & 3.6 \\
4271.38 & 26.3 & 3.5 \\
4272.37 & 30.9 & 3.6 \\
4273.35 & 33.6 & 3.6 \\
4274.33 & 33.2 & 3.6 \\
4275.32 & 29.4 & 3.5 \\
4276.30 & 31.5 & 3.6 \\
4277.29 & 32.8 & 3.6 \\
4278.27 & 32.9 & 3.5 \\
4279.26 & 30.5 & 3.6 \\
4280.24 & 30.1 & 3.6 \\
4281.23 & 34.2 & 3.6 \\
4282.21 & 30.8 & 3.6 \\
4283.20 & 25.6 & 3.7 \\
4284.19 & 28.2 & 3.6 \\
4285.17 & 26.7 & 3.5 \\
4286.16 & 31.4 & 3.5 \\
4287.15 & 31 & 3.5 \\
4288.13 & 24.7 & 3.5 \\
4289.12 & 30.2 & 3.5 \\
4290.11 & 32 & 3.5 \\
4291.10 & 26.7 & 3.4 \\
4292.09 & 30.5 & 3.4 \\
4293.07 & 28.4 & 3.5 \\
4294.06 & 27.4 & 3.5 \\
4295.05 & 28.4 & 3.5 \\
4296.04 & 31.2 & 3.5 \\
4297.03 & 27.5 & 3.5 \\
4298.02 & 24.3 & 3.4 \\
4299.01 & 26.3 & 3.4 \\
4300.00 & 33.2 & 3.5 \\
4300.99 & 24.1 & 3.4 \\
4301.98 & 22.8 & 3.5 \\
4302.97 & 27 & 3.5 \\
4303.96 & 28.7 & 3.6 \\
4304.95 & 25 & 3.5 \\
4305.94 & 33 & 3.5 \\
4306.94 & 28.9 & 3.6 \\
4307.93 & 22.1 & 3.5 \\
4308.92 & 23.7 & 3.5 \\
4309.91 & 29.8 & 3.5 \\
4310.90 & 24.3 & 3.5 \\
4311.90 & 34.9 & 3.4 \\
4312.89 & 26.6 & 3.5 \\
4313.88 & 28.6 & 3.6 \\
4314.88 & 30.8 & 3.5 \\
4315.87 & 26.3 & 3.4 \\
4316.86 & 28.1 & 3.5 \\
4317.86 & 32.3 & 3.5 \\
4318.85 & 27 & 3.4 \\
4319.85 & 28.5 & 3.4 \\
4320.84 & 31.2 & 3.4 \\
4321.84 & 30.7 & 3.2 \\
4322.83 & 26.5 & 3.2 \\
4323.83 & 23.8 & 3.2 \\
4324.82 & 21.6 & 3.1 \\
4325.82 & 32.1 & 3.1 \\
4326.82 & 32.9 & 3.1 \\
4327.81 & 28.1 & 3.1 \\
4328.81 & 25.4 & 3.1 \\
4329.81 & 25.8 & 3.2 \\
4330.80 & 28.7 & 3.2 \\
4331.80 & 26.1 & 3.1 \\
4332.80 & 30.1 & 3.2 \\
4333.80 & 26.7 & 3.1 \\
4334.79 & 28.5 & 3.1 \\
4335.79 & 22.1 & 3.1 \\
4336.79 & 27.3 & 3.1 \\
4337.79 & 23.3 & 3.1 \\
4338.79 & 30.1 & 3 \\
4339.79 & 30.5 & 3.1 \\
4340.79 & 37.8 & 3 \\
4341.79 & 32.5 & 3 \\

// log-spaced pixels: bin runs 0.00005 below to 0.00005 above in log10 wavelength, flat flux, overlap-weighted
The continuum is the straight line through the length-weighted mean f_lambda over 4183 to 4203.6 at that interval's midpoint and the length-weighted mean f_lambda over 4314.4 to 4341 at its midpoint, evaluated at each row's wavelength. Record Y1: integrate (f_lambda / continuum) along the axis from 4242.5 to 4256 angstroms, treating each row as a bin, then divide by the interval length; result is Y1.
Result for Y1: 1.061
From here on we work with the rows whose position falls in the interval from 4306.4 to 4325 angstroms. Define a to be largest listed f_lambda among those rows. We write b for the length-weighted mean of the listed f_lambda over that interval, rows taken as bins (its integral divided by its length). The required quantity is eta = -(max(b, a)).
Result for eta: -34.9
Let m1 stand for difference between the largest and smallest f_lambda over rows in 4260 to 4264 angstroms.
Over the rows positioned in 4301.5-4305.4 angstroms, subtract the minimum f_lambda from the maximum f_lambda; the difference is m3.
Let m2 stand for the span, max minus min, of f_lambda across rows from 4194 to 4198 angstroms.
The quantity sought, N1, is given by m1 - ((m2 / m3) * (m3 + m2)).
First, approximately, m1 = 3.8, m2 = 6.1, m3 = 5.9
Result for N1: -9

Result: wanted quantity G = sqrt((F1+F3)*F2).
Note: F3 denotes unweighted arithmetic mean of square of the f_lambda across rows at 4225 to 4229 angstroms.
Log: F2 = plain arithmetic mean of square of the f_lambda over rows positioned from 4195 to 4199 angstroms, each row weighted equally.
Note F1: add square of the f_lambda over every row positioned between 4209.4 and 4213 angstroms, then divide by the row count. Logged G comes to 1360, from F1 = 1039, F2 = 1135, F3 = 590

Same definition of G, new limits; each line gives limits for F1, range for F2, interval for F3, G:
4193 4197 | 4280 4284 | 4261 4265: 1466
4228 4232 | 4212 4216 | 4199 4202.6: 1233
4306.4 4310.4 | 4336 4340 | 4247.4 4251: 1141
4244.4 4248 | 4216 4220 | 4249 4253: 1354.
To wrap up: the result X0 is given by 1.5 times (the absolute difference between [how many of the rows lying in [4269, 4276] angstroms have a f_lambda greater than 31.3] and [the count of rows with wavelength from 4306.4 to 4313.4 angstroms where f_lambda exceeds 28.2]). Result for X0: 0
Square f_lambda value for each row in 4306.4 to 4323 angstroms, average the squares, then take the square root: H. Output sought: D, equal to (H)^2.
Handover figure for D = 808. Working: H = 28.4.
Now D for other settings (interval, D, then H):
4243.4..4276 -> 993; 31.5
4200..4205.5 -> 845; 29.1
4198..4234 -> 896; 29.9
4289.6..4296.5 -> 858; 29.3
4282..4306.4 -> 804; 28.4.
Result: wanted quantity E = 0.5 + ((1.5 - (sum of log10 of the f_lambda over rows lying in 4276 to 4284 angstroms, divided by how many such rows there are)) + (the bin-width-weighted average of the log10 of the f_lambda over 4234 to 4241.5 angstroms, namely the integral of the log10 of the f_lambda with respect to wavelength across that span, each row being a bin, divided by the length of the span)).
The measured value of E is 2.01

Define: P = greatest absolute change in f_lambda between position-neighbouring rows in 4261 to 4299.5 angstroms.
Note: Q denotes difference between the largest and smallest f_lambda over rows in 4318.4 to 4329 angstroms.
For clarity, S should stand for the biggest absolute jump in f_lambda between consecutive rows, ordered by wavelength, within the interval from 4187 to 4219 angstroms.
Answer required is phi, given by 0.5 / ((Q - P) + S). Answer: 0.028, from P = 9.0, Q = 11.3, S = 15.5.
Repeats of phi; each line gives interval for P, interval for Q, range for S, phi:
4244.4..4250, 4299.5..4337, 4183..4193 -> 0.039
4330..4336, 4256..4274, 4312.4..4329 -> 0.028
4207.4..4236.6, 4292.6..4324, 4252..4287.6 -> 0.038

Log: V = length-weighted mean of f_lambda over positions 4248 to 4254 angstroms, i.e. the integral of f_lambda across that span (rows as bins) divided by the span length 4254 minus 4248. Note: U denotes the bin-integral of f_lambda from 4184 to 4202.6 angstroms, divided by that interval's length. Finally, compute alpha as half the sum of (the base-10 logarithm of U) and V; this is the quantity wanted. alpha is 15.3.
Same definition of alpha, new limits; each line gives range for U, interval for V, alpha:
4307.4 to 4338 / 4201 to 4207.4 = 15.7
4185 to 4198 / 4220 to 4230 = 14.7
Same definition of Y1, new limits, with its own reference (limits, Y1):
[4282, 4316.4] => 0.982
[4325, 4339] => 0.978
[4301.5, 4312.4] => 0.960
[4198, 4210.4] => 1.019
